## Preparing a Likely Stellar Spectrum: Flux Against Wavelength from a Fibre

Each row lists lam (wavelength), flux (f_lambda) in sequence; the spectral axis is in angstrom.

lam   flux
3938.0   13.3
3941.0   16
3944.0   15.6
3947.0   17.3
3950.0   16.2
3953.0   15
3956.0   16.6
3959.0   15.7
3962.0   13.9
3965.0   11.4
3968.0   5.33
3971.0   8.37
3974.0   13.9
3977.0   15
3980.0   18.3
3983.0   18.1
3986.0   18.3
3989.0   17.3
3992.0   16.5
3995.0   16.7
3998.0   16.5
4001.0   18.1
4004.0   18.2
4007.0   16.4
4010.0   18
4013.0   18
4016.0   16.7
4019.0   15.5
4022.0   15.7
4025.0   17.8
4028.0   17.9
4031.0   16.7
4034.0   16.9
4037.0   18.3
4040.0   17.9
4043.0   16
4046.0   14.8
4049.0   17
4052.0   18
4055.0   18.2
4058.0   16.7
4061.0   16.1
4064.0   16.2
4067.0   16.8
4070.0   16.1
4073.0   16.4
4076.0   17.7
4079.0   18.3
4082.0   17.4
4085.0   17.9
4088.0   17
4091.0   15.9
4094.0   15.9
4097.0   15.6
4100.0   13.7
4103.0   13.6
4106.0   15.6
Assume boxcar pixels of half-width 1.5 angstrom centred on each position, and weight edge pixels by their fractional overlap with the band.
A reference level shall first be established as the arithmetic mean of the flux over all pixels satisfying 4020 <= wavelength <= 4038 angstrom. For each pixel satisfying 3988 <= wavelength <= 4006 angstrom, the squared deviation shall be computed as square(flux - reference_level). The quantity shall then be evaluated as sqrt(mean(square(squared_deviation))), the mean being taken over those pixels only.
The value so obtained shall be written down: 0.6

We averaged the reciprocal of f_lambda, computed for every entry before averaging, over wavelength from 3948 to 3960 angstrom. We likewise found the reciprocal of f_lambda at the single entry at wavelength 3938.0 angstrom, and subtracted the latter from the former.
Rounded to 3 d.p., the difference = -0.012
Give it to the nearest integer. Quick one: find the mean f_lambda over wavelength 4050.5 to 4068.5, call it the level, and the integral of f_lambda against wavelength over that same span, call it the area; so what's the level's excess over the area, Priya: -289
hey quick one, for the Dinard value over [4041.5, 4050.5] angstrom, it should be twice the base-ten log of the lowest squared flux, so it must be 4.68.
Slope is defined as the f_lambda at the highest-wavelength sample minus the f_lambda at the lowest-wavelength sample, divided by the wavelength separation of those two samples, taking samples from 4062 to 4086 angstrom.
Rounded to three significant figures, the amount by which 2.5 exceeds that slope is 2.42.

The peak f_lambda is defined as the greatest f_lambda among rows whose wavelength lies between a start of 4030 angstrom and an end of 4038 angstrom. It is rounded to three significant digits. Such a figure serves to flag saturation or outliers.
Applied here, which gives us 18.3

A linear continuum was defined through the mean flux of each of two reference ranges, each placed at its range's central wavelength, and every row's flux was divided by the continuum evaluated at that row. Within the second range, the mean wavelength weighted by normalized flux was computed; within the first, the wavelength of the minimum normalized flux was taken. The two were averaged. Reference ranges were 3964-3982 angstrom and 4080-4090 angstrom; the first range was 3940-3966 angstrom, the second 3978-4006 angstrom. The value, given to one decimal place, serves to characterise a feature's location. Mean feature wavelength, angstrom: 3978.3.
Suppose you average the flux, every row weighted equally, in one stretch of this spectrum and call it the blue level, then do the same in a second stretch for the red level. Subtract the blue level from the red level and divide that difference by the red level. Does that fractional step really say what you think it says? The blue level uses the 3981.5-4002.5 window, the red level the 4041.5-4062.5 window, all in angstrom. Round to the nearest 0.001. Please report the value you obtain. -0.040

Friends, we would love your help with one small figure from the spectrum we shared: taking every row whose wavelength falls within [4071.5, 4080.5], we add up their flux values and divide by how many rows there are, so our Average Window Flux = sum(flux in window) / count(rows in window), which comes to 17.5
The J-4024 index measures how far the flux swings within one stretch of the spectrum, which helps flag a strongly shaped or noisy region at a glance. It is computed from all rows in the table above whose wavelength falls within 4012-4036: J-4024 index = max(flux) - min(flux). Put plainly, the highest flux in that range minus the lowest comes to 2.5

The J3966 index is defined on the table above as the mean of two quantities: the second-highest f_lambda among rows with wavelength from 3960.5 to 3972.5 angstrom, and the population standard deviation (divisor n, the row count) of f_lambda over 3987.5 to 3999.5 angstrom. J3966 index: 5.9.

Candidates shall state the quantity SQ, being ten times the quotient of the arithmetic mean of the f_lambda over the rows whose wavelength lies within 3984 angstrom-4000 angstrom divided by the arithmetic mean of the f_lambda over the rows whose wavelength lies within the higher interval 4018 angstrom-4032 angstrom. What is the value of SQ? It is 10.2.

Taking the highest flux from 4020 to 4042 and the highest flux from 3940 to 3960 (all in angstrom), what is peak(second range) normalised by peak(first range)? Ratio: 0.95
